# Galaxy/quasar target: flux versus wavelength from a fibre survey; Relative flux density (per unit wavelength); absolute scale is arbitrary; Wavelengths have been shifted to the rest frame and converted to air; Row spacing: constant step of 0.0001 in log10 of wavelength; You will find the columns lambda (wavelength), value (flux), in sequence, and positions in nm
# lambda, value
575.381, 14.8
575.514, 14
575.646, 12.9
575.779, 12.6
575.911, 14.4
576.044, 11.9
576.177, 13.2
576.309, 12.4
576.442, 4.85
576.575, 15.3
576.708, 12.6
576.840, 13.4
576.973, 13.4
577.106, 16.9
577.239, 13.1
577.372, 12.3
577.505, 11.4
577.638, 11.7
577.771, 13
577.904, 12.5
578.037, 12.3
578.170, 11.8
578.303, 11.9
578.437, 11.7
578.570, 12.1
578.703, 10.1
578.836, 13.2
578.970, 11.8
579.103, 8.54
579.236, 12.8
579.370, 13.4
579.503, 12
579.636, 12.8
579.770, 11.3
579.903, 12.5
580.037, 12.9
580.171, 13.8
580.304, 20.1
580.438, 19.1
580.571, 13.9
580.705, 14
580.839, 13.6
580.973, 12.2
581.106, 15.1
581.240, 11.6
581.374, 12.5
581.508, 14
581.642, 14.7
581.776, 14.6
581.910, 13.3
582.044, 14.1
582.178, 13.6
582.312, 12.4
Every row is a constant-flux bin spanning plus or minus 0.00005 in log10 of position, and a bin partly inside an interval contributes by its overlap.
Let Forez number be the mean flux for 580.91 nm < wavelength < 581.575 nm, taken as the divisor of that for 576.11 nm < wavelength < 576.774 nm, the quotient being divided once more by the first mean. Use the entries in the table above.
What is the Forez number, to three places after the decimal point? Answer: 0.068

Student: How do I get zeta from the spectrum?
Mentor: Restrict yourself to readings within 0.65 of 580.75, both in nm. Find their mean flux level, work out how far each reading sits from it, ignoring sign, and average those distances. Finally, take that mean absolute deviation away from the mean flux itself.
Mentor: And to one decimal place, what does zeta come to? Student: 12.5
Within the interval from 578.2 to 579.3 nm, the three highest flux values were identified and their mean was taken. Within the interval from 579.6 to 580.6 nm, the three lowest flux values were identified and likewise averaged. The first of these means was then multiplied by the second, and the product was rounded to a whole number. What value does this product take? 155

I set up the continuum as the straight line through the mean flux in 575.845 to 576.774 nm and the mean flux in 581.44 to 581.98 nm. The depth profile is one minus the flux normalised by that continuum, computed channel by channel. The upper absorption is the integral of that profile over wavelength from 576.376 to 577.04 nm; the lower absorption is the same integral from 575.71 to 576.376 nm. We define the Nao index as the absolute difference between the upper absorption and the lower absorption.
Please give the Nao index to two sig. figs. 0.069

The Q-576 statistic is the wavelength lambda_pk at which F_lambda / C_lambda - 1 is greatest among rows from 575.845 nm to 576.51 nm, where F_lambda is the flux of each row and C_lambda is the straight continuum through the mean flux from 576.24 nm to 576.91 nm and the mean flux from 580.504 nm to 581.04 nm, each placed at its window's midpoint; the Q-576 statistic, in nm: 575.911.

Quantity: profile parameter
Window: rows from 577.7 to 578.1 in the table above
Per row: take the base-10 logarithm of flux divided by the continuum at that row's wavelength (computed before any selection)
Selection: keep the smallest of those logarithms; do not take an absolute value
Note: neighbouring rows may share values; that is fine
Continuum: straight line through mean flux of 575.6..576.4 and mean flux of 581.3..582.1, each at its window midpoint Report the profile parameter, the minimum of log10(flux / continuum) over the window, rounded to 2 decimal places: -0.03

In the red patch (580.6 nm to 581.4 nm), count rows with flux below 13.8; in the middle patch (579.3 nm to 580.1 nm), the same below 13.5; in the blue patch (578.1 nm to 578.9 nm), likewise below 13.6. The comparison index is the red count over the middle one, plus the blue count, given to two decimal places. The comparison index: 6.67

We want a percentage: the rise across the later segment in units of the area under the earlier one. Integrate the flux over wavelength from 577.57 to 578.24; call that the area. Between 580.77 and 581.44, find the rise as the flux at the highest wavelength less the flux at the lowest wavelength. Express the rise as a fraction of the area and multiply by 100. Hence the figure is -13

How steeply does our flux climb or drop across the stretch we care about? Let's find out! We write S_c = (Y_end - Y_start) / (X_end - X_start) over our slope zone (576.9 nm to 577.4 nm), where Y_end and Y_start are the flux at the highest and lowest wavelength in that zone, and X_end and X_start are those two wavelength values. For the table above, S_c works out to -2.8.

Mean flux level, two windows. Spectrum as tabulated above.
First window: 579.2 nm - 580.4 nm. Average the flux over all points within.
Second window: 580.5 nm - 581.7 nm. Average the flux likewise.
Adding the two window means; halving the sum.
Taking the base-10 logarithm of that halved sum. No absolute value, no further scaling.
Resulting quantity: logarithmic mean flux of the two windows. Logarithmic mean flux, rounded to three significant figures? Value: 1.13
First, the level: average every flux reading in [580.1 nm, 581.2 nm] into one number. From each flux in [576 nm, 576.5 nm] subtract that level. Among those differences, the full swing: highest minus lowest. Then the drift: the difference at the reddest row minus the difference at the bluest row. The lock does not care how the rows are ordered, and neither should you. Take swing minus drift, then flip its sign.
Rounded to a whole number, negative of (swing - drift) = -15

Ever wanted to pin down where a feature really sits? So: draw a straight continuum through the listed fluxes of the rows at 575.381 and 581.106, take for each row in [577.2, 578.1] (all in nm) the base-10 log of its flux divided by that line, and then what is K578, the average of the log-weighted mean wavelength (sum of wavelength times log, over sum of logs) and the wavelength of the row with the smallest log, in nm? 577.57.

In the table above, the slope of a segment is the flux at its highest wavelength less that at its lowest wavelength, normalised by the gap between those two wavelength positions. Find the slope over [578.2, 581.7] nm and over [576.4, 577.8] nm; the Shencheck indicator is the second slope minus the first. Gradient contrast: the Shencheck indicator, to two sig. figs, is 5.3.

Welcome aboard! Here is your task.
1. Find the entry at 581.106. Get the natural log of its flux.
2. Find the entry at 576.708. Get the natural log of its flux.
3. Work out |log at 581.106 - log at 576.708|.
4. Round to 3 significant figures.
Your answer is 0.181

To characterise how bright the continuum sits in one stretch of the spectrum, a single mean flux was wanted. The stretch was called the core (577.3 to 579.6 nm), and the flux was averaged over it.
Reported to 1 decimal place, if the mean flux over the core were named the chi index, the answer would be 11.9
